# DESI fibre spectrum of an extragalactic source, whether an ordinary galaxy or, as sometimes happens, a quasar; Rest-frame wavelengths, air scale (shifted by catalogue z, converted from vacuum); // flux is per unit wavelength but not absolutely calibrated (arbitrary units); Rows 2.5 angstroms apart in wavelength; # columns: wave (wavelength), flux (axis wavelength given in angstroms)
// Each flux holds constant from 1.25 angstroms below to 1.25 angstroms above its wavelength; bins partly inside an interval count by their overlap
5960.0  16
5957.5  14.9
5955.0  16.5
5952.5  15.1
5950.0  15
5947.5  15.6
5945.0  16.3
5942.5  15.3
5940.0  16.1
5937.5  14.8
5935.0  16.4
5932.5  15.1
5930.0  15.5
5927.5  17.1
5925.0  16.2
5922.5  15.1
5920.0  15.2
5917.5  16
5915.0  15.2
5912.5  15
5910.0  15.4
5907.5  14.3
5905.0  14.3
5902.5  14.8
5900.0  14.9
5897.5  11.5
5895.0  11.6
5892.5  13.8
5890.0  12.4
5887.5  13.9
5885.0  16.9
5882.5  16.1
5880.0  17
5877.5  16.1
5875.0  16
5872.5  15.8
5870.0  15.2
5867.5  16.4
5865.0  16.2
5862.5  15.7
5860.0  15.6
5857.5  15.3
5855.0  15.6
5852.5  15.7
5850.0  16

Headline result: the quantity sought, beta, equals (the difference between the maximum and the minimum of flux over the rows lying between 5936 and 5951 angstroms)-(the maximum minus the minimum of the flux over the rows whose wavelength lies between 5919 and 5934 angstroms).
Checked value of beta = -0.5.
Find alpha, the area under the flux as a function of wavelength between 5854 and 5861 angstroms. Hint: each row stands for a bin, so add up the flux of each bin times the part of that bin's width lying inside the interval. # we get 108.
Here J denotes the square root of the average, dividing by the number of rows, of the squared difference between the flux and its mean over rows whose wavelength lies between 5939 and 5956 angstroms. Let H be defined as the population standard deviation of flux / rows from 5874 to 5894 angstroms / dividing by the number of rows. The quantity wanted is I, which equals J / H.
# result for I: 0.4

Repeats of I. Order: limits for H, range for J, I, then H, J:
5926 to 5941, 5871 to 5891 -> 1.9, 0.8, 1.48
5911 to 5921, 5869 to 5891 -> 3.6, 0.4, 1.40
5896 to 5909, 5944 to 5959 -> 0.5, 1.3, 0.63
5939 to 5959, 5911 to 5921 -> 0.7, 0.6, 0.38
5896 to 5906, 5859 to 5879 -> 0.3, 1.4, 0.36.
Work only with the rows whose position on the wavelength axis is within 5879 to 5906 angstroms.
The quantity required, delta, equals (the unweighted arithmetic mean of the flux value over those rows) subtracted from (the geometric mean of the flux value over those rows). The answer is -0.12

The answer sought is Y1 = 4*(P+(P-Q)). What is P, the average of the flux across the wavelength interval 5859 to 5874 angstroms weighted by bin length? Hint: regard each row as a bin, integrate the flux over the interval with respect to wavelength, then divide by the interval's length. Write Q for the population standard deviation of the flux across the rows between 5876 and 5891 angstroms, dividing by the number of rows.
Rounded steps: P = 15.8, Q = 1.69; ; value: 119.8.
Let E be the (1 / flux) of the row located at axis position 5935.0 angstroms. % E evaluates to 0.0610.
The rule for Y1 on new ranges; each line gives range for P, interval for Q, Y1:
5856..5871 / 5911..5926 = 124.0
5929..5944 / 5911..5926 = 122.5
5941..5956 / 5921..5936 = 122.1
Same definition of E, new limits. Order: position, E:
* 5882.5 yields 0.0621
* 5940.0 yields 0.0621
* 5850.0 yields 0.0625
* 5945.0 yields 0.0613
